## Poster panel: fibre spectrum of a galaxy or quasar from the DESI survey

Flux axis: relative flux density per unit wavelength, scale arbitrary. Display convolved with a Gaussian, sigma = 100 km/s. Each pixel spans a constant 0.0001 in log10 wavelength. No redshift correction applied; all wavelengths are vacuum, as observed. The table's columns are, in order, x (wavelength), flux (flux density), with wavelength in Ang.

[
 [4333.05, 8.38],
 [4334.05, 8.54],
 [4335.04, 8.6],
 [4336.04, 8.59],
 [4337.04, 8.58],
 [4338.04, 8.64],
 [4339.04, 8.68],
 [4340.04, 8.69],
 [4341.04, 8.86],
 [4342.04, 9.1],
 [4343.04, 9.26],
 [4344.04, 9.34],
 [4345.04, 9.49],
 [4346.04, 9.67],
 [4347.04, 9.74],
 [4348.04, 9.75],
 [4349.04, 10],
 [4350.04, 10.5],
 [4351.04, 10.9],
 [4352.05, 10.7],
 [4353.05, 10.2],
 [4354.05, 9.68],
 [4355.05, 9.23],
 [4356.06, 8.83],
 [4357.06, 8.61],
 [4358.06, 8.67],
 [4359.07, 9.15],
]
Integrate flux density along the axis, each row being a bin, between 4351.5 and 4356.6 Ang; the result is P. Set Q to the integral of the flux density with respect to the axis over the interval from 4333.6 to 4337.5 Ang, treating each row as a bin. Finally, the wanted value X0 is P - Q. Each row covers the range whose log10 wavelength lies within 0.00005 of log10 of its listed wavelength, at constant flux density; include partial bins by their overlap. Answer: 16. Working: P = 50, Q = 33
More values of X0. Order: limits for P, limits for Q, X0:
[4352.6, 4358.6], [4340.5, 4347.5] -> -10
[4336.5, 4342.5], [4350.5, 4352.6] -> 30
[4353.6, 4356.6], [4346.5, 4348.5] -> 8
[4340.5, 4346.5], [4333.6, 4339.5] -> 5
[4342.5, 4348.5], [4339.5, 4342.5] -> 31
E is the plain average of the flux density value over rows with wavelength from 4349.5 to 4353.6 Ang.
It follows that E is 10.6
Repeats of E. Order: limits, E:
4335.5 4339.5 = 8.6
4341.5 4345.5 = 9.3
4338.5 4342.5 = 8.8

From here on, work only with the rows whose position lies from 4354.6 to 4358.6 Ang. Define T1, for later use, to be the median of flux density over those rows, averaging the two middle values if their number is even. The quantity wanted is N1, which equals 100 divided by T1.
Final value 11.4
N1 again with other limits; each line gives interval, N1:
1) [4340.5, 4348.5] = 10.6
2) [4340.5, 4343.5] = 11.0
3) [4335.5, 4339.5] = 11.6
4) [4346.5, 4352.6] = 9.8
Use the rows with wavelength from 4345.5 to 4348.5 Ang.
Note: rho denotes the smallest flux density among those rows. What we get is 9.67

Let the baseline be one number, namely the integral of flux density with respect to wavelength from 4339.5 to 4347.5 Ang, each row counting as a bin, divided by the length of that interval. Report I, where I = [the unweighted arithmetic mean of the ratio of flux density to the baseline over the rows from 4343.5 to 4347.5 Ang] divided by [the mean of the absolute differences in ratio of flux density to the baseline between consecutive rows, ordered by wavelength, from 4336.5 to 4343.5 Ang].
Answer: 84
